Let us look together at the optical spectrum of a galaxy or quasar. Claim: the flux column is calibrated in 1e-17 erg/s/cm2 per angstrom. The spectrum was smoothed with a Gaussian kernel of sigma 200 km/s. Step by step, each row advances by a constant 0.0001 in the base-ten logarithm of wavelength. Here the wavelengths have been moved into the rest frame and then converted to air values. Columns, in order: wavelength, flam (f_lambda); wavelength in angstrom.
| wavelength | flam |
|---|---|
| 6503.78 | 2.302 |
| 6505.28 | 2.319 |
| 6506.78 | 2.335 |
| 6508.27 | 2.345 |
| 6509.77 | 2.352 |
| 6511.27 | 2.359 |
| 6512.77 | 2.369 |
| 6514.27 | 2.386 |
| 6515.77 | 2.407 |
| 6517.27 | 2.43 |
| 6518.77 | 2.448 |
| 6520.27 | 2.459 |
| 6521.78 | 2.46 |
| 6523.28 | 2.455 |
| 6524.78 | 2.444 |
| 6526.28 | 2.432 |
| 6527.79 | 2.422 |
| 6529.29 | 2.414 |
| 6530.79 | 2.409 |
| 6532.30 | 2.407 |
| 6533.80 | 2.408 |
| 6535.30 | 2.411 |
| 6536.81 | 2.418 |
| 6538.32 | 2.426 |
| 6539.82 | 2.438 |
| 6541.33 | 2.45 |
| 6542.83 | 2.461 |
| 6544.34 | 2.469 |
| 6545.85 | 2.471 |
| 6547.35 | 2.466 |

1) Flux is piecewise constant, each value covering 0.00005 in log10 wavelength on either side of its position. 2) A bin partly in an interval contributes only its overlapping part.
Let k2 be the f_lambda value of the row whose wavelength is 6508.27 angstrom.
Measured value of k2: 2.345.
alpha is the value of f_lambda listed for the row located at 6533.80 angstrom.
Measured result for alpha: 2.408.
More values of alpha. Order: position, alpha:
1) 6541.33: 2.45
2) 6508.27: 2.345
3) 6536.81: 2.418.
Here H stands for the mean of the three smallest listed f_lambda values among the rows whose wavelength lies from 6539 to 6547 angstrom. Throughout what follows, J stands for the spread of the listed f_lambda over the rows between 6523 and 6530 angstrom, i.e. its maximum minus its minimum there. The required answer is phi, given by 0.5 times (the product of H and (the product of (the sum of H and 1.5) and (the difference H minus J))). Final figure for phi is 11.7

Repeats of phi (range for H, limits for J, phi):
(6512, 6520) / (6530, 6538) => 11.0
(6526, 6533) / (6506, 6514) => 11.2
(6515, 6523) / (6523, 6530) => 11.4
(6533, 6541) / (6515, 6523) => 11.1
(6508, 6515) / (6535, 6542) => 10.5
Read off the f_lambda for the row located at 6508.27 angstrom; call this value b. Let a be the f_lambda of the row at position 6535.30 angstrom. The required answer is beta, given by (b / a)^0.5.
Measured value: 0.99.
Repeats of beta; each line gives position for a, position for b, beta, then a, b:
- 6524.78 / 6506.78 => 0.98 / 2.444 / 2.335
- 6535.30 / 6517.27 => 1.00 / 2.411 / 2.43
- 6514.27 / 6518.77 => 1.01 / 2.386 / 2.448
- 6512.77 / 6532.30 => 1.01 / 2.369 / 2.407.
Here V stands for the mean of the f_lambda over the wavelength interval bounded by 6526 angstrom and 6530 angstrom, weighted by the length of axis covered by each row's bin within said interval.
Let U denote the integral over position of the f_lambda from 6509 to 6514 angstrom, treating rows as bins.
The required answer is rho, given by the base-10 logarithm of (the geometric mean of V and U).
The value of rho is 0.728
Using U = 11.8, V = 2.42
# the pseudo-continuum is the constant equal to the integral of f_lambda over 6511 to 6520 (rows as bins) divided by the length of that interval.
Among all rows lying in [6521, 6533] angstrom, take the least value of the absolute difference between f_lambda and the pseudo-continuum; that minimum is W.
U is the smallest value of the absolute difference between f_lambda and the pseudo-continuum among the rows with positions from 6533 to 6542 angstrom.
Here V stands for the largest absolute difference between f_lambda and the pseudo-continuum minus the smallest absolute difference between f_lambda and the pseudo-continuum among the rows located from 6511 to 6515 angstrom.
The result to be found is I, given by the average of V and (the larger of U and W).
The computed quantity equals 0.015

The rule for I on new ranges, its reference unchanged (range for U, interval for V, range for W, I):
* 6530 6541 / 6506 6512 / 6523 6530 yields 0.016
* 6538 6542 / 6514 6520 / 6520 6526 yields 0.040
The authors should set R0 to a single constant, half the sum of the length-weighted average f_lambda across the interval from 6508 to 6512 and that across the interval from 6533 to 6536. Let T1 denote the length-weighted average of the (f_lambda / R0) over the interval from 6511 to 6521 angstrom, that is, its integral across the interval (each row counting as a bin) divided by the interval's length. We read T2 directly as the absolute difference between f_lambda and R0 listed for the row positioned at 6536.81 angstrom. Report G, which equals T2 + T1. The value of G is 1.05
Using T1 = 1.01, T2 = 0.034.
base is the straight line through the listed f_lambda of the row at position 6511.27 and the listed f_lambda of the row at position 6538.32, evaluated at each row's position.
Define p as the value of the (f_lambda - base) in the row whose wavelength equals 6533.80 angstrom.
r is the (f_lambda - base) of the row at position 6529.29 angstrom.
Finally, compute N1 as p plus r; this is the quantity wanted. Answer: 0.004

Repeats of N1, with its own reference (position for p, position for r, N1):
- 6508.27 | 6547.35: 0.011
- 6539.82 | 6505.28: -0.017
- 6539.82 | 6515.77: 0.045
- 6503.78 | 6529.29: -0.028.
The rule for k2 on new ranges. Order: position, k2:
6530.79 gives 2.409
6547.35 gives 2.466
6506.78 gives 2.335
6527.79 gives 2.422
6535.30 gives 2.411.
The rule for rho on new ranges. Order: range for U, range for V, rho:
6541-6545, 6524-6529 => 0.690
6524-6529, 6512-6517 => 0.732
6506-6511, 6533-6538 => 0.726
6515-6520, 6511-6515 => 0.730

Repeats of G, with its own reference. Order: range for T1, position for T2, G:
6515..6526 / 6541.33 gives 1.09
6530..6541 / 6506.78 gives 1.06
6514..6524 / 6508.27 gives 1.06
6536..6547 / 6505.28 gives 1.09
